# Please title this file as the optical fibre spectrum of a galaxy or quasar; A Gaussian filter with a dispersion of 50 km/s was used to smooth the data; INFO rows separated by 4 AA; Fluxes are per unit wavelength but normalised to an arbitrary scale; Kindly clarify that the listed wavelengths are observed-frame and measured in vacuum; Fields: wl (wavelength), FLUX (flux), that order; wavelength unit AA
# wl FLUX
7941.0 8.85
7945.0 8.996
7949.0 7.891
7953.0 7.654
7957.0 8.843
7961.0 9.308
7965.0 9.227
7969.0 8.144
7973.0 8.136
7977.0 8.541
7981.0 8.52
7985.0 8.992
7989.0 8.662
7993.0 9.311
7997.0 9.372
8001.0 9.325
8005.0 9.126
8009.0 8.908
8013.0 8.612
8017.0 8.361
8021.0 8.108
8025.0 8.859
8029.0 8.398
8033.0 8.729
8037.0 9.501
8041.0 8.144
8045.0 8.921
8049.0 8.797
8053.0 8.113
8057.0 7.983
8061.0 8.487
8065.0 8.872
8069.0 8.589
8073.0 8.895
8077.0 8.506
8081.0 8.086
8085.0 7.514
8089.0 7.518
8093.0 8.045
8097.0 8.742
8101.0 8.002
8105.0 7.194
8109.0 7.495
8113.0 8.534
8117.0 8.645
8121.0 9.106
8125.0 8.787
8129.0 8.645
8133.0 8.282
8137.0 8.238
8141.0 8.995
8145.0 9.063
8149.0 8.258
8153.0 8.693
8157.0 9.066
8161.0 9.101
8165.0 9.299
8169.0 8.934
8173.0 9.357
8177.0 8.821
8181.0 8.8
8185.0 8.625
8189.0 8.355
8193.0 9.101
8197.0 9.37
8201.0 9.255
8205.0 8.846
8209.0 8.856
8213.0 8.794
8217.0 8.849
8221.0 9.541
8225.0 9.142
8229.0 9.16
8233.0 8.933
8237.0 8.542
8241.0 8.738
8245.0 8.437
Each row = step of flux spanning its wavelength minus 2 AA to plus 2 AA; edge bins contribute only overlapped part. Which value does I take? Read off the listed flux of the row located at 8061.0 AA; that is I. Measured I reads 8.487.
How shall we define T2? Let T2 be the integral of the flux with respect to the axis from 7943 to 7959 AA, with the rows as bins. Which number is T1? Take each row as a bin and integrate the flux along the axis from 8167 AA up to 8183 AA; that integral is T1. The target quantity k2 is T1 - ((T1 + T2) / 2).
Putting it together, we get 5.1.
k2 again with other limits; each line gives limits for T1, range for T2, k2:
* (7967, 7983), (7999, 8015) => -5.3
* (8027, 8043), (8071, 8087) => 3.5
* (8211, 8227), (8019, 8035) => 4.5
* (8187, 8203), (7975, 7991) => 2.7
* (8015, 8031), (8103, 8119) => 3.7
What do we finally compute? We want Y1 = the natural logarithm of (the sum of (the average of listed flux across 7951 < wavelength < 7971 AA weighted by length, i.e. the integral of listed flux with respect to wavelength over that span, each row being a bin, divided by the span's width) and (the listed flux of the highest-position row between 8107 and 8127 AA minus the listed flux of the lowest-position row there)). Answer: 2.30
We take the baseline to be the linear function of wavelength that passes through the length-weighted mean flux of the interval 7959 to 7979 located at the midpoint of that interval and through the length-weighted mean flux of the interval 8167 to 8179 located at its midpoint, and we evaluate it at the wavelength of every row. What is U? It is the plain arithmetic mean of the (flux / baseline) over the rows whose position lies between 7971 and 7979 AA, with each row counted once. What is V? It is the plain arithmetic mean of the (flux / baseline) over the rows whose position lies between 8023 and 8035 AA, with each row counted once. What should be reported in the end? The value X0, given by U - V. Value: -0.03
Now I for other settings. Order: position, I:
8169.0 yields 8.934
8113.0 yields 8.534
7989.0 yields 8.662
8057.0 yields 7.983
